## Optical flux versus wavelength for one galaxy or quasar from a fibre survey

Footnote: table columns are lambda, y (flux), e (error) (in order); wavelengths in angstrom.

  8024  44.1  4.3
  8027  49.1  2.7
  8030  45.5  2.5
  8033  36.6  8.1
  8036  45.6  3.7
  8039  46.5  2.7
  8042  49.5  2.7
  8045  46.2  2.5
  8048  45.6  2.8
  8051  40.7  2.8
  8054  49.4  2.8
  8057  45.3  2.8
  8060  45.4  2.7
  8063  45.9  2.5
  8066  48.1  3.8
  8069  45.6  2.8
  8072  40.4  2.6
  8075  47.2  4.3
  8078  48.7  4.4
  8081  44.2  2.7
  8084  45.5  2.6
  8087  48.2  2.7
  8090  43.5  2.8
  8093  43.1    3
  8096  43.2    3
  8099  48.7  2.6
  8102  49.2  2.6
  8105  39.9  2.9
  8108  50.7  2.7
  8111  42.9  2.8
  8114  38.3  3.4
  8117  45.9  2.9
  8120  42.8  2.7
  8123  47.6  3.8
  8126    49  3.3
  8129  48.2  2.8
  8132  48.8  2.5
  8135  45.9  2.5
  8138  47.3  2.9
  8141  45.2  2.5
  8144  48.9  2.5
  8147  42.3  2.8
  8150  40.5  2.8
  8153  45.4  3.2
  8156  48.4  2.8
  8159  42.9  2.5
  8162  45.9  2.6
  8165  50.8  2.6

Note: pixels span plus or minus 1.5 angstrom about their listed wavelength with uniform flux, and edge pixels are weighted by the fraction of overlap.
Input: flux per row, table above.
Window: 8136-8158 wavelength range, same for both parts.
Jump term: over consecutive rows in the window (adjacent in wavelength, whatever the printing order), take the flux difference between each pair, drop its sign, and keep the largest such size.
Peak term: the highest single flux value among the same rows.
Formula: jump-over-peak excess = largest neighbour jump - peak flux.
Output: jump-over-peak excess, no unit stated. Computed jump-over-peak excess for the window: -42.3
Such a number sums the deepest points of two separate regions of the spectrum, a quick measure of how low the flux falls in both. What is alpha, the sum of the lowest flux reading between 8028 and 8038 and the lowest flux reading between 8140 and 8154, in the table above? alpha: 77.1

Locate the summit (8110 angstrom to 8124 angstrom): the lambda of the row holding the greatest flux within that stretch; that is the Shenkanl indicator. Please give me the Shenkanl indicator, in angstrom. 8123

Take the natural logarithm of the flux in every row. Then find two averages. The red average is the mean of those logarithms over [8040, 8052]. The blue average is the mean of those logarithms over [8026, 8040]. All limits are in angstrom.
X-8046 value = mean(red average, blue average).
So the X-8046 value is 3.80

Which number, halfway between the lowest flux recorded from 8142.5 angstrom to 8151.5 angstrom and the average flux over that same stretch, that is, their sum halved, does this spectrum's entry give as 42.2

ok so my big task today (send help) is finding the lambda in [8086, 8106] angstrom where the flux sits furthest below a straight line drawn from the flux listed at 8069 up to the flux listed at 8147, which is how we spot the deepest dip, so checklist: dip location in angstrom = 8105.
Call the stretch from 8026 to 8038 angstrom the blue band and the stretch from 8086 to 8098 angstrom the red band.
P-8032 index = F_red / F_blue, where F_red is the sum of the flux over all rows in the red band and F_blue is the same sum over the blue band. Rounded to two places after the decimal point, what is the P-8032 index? 1.01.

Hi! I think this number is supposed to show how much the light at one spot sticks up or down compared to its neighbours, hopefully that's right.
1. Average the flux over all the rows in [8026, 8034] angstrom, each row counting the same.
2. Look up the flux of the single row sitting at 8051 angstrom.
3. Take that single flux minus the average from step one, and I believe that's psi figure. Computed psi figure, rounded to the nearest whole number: -3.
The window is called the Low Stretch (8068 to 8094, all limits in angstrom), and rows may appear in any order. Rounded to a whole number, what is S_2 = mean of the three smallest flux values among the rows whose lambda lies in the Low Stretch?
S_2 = 42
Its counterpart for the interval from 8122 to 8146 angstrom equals 46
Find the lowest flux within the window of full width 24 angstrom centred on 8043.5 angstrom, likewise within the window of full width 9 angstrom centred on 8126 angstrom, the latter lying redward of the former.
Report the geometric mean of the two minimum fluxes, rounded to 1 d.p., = 41.7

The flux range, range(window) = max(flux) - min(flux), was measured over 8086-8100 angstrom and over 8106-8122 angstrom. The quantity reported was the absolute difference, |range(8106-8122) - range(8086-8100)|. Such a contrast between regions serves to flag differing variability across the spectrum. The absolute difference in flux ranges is 6.8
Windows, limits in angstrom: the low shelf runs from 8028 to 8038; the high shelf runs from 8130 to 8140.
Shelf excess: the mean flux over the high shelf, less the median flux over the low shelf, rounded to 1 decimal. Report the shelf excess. 1.8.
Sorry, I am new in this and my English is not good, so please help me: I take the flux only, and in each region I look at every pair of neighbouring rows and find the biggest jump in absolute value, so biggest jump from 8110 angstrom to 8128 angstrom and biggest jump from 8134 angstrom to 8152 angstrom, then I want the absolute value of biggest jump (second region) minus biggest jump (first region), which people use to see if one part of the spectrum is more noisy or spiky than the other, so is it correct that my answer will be 1.0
